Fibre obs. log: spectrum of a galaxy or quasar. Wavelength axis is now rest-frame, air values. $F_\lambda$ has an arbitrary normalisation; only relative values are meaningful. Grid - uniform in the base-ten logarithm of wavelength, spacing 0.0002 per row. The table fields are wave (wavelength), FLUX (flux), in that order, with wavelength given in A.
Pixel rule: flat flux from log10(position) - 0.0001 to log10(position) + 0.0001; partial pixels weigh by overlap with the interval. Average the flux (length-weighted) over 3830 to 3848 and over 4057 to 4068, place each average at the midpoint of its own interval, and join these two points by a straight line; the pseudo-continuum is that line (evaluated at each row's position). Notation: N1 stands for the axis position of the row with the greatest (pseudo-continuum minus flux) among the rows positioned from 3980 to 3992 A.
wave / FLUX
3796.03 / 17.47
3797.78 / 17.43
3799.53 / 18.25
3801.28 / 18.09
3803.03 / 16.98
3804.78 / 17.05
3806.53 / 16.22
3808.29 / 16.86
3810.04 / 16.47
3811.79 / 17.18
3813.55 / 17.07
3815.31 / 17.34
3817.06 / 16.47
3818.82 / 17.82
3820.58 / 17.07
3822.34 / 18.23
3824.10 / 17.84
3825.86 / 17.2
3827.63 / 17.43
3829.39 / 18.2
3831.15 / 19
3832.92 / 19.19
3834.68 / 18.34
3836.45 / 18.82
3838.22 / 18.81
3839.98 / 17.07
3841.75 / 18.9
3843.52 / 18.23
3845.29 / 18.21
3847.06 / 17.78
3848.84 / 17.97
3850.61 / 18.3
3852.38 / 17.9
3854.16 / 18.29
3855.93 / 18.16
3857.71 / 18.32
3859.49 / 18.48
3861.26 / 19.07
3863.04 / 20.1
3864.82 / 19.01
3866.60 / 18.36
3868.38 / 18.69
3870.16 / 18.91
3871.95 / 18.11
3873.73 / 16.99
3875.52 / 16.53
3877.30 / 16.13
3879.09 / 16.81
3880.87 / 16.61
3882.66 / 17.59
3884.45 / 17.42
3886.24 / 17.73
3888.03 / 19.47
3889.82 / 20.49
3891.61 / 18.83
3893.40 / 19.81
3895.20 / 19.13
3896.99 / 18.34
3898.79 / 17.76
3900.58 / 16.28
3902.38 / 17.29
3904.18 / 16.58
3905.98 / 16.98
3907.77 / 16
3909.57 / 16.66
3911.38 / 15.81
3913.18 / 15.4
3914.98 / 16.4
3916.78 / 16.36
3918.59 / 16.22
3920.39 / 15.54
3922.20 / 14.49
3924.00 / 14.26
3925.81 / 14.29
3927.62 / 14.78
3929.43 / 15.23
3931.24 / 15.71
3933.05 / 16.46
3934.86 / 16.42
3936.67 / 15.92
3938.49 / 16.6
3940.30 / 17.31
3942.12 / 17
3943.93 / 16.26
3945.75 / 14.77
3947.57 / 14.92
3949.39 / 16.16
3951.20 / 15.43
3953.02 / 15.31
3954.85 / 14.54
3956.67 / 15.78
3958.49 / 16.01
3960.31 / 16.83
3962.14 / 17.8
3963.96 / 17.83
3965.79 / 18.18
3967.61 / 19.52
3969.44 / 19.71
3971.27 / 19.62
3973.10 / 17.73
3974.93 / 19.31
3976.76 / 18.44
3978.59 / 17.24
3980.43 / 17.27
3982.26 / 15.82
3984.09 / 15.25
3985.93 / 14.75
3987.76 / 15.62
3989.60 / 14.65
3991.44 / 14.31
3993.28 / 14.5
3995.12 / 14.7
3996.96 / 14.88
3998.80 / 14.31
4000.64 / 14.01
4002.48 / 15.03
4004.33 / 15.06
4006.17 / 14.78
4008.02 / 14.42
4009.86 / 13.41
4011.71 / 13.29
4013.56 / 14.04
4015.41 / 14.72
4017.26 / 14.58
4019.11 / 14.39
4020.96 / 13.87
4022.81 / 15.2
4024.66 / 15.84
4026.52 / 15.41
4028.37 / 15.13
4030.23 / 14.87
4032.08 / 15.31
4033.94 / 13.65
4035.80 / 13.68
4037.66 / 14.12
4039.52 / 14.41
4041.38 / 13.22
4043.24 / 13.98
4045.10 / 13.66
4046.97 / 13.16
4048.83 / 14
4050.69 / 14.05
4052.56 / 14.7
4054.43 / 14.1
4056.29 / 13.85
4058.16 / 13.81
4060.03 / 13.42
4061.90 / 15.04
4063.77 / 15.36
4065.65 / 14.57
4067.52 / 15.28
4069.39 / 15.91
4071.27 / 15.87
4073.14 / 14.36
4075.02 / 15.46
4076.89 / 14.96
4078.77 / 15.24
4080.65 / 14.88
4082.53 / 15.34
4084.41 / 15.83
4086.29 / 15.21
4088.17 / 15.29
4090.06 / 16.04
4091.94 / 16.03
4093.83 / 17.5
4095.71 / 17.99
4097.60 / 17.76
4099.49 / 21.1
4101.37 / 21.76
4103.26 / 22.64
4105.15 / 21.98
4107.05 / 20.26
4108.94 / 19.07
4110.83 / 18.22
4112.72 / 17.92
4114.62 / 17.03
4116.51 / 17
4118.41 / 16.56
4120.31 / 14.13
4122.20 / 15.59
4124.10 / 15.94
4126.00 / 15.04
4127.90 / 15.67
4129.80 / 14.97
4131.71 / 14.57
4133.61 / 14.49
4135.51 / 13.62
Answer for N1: 3991.44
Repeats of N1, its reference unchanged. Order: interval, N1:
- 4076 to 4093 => 4080.65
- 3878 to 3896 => 3880.87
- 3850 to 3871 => 3852.38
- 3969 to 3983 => 3982.26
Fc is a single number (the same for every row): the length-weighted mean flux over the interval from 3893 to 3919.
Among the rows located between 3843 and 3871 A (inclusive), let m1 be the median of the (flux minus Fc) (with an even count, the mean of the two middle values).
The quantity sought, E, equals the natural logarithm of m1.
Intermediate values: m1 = 1.4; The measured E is 0.3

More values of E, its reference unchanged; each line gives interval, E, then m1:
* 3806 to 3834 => -1.2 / 0.3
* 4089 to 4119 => 0.0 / 1.0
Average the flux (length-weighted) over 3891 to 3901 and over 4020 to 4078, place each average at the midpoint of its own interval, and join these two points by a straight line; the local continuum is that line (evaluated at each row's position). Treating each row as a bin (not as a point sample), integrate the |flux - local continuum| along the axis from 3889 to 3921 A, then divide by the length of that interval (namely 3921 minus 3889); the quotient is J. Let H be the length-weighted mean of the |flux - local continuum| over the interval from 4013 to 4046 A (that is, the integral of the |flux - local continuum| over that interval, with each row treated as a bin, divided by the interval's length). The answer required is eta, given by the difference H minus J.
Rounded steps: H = 0.7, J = 1.45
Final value -0.71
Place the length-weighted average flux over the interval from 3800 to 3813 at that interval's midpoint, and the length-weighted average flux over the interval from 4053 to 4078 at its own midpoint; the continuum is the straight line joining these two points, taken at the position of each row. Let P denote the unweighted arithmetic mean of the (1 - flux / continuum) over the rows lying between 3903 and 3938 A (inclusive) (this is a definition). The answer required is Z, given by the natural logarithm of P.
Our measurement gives -4.1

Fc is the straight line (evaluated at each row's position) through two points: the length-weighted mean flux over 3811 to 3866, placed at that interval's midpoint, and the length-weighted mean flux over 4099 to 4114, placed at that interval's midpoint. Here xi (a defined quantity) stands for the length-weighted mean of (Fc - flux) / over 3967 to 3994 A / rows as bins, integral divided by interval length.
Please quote 2.4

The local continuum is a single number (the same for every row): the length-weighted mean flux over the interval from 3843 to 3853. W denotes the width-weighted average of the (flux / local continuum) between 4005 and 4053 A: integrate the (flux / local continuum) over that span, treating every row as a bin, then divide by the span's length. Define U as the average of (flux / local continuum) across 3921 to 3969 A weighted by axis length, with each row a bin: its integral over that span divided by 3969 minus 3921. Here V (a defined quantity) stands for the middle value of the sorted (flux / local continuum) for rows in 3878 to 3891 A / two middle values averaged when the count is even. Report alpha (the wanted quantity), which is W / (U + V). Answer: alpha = 0.42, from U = 0.89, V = 0.97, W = 0.79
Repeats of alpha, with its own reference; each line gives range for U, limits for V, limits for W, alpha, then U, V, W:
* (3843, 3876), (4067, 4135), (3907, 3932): 0.45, 1.01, 0.88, 0.86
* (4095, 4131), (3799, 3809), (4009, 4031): 0.42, 0.99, 0.94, 0.81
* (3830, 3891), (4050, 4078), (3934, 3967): 0.50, 1.01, 0.81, 0.90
